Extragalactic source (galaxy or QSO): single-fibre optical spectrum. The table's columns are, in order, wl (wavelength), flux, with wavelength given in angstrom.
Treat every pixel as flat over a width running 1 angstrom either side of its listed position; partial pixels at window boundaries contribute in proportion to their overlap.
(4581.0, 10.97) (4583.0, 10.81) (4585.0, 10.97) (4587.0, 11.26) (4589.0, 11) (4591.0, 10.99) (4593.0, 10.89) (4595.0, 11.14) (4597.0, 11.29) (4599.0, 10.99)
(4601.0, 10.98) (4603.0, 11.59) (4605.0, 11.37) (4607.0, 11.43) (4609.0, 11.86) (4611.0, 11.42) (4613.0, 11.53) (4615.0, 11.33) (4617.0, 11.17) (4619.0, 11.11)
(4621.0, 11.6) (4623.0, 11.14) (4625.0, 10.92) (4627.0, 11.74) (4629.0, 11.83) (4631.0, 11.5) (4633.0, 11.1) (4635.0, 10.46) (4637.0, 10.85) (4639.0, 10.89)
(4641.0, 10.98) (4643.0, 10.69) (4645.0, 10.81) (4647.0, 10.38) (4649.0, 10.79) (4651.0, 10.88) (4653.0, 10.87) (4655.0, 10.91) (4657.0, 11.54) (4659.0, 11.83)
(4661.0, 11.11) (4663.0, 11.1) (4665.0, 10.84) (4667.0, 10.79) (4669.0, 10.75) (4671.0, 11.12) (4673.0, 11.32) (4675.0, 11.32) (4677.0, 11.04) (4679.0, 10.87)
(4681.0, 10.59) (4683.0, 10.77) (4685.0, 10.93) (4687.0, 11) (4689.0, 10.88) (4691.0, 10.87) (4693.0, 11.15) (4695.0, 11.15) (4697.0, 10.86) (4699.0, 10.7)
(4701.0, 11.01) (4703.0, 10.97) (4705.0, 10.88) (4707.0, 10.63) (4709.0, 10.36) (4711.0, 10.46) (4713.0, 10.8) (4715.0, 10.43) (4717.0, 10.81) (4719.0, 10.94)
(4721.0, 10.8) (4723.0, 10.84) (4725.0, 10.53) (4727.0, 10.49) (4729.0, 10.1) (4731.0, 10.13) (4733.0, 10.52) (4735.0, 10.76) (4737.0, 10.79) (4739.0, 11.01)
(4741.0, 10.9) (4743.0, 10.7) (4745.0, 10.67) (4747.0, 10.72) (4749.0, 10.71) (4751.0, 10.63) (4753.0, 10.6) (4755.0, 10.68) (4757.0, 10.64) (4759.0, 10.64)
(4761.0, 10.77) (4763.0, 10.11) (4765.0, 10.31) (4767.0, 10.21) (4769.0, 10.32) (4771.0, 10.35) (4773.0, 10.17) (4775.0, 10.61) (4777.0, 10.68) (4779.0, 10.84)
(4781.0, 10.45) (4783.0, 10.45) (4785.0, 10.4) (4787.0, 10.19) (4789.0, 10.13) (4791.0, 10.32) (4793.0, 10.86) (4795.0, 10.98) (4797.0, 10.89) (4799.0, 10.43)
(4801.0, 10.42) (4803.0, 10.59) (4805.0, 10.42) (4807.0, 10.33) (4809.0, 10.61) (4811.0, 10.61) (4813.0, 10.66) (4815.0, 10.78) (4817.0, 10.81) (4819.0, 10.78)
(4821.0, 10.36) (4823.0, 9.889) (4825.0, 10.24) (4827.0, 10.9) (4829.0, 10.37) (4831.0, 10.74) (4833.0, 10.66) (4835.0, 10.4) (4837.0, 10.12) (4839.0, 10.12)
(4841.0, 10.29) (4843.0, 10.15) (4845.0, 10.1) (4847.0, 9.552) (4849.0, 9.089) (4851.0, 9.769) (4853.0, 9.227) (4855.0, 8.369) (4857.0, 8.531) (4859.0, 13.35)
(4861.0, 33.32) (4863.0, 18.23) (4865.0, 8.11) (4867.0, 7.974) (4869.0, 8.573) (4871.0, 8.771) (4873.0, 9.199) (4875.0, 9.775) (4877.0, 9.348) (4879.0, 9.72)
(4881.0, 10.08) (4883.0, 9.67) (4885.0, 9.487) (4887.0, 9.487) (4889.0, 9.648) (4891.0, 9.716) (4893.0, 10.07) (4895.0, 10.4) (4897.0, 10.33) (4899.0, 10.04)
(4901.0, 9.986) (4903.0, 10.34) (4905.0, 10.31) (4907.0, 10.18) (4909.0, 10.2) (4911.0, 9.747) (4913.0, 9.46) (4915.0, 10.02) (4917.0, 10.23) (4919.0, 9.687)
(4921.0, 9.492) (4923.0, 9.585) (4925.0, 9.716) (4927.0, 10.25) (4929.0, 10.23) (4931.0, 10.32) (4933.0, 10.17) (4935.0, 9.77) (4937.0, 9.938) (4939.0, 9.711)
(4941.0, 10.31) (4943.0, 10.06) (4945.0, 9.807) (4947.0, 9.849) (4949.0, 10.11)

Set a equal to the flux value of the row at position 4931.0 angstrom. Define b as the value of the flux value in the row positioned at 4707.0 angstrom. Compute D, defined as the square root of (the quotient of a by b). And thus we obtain 0.99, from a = 10.32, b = 10.63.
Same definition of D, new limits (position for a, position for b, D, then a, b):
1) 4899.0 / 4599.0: 0.96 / 10.04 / 10.99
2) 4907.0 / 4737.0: 0.97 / 10.18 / 10.79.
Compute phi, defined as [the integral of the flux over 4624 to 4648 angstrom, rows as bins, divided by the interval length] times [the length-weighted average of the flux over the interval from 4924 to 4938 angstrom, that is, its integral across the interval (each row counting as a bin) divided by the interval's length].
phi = 111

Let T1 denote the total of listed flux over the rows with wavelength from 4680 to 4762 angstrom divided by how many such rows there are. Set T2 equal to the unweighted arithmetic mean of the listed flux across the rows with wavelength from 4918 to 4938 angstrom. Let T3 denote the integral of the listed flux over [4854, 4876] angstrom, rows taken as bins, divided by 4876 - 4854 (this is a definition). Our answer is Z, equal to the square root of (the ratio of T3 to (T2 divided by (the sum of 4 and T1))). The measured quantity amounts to 4.26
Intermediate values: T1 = 10.73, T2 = 9.9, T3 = 12.2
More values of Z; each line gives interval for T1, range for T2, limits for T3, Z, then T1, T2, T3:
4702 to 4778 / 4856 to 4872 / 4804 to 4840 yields 3.39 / 10.60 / 13.4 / 10.5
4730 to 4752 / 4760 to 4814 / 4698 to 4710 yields 3.88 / 10.69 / 10.5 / 10.8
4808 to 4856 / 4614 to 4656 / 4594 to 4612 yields 3.82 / 10.19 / 11.0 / 11.3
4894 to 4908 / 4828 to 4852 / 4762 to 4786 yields 3.83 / 10.23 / 10.1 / 10.4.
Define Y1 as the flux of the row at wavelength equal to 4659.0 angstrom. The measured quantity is 11.83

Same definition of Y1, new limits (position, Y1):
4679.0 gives 10.87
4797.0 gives 10.89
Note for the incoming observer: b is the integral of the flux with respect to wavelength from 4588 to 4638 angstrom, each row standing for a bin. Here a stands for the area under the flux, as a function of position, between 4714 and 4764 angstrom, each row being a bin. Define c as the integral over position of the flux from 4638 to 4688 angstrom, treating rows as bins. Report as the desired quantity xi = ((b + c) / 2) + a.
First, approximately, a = 532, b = 562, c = 548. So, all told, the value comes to 1087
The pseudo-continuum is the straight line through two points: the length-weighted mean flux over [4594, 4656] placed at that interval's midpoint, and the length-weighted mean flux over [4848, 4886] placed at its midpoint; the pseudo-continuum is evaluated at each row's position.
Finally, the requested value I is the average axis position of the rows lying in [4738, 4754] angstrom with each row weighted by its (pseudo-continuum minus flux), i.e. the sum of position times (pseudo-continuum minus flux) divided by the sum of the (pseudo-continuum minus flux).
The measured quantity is 4747.4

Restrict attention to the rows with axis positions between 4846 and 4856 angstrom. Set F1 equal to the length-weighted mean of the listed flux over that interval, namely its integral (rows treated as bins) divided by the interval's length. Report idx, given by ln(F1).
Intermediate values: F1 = 9.2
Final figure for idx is 2.22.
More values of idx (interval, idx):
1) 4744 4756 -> 2.37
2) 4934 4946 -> 2.30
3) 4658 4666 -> 2.42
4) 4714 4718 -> 2.36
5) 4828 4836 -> 2.36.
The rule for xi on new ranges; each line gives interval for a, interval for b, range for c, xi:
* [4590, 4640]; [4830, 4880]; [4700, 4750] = 1103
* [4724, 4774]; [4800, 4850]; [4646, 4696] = 1061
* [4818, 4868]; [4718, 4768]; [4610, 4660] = 1105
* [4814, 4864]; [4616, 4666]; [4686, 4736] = 1117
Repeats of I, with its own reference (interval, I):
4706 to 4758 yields 4730.8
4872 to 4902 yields 4885.4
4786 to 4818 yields 4800.3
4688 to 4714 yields 4704.5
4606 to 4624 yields 4612.4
